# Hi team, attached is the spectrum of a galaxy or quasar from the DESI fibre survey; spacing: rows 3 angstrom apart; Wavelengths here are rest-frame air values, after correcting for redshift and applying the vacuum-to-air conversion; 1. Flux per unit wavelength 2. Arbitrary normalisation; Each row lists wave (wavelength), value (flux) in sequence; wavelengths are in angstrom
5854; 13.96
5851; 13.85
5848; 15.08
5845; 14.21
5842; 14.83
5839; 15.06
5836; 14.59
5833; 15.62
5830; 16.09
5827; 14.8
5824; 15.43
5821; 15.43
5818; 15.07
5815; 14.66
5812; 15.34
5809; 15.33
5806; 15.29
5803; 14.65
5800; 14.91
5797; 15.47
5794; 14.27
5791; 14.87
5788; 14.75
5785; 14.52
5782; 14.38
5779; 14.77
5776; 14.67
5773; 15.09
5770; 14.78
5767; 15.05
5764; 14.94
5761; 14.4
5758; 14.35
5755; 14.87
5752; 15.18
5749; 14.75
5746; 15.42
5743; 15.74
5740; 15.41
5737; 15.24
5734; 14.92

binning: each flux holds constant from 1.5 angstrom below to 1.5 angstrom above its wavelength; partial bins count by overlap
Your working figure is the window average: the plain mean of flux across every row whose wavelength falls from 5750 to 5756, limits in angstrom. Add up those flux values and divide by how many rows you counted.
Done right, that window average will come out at 15.0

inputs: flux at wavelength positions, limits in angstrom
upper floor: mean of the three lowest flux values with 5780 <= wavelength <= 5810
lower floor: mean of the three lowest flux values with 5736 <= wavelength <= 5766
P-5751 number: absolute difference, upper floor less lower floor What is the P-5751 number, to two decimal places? 0.11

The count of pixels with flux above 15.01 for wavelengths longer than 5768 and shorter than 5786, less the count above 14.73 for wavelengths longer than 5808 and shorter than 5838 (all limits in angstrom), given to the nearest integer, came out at -7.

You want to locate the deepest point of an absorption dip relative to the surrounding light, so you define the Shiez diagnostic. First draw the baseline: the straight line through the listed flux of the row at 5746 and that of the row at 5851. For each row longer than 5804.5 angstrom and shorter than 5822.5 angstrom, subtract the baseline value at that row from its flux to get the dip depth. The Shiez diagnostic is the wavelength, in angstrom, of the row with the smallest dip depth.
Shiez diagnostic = 5815 angstrom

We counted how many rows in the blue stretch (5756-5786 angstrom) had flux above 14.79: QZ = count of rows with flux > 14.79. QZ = 3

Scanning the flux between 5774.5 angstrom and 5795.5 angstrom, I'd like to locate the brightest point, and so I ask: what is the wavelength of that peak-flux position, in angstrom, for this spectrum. 5791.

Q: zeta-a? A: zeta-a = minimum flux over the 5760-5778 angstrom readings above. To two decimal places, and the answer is 14.40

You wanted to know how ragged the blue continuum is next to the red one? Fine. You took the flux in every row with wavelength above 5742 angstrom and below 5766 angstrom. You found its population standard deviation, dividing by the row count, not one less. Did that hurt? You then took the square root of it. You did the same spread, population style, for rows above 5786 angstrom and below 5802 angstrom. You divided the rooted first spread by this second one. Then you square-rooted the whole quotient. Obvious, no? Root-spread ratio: 1.32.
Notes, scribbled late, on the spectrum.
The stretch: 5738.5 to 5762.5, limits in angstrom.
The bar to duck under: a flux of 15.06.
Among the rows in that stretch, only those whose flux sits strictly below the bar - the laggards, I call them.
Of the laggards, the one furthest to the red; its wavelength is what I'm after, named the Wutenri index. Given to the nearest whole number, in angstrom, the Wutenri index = 5761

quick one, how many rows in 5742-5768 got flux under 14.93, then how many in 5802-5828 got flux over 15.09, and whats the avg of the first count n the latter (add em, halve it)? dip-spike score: 4.5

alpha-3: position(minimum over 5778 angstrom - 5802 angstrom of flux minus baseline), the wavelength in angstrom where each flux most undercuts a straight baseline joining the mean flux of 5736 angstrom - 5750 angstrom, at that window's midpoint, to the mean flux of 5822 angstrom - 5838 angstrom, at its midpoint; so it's 5794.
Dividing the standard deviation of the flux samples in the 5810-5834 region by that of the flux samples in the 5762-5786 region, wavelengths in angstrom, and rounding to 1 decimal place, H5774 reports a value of 1.8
